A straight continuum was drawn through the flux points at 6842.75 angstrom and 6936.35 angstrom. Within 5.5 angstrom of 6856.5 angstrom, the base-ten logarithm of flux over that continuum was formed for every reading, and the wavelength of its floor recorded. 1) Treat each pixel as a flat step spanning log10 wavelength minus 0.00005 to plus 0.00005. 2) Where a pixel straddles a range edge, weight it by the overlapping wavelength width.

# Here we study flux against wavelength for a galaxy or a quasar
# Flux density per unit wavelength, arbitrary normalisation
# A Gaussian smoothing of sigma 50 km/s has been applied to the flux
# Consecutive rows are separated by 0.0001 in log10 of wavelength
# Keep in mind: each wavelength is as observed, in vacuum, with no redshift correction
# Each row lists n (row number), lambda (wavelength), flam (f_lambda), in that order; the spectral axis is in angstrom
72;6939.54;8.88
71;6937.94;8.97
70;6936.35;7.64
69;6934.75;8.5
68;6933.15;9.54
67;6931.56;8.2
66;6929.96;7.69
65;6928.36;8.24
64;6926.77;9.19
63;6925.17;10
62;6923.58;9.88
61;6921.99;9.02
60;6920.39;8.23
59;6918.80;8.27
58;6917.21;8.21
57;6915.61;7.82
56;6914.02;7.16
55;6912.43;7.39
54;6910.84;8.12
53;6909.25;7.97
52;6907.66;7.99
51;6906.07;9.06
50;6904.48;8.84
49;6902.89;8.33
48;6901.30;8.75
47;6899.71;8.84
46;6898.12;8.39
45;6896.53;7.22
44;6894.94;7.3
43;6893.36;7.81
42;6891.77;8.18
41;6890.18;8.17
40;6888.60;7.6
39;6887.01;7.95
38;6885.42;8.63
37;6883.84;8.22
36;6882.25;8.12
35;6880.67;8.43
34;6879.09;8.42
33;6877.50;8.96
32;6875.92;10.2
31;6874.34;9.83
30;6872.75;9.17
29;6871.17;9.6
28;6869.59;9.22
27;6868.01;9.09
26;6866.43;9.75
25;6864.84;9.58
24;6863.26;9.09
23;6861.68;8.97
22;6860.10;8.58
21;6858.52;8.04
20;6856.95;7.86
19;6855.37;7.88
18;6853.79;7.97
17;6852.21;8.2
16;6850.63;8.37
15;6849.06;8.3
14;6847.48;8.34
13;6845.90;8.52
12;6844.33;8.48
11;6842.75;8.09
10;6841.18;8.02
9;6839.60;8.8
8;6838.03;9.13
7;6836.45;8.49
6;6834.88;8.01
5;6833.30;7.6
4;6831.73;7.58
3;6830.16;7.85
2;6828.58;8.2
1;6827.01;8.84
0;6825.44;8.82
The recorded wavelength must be 6856.95 angstrom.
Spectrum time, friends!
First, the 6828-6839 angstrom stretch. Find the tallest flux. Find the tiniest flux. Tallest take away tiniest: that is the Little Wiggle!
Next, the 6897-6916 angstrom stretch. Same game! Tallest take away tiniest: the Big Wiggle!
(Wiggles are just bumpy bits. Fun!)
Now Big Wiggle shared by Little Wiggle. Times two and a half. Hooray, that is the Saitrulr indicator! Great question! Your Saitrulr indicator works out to 3.1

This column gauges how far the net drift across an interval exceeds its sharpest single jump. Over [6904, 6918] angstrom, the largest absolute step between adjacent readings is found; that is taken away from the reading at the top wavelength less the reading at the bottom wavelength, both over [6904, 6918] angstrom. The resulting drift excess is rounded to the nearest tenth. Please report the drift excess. -1.7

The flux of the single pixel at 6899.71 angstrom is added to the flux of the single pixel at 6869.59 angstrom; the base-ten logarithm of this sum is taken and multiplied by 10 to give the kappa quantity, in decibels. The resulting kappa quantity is 12.6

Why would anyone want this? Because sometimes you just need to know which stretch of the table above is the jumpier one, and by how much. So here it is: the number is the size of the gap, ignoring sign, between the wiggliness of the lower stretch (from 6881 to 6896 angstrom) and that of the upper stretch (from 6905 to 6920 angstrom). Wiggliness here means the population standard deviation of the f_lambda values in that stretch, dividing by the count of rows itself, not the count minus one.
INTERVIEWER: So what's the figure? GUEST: 0.146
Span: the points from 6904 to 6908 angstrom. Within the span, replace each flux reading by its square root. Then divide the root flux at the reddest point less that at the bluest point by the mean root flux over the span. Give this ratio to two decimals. -0.05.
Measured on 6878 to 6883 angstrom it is -0.02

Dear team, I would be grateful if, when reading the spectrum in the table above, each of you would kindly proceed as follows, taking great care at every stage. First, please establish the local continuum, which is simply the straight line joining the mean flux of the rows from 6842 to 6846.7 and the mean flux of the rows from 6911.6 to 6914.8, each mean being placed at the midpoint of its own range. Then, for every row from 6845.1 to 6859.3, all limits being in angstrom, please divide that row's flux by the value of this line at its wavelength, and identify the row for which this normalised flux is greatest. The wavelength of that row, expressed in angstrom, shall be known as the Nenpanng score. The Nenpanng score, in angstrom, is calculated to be 6845.90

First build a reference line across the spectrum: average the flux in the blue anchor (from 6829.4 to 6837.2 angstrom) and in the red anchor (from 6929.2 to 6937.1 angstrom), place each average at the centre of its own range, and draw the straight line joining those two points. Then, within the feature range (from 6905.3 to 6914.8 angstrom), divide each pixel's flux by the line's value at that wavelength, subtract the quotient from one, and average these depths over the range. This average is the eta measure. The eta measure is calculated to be 0.033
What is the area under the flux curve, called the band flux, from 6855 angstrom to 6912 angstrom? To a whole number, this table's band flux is 488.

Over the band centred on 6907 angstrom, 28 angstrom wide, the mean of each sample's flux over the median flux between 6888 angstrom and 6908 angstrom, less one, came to -0.010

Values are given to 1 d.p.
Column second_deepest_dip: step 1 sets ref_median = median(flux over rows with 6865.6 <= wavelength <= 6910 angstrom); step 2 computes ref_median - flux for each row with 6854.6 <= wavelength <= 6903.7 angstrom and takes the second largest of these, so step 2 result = 1.1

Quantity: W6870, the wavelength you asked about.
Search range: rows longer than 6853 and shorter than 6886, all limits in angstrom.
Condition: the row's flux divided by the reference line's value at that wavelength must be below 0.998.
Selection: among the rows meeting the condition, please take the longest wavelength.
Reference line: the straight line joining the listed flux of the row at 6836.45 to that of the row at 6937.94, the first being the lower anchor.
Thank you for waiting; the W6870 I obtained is 6885.42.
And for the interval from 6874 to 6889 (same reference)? 6888.60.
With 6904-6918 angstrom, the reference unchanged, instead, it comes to 6917.21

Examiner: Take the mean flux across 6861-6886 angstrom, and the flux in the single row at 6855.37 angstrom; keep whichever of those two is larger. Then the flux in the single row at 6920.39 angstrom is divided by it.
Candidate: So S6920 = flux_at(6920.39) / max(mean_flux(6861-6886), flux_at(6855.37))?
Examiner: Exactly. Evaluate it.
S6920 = 0.91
